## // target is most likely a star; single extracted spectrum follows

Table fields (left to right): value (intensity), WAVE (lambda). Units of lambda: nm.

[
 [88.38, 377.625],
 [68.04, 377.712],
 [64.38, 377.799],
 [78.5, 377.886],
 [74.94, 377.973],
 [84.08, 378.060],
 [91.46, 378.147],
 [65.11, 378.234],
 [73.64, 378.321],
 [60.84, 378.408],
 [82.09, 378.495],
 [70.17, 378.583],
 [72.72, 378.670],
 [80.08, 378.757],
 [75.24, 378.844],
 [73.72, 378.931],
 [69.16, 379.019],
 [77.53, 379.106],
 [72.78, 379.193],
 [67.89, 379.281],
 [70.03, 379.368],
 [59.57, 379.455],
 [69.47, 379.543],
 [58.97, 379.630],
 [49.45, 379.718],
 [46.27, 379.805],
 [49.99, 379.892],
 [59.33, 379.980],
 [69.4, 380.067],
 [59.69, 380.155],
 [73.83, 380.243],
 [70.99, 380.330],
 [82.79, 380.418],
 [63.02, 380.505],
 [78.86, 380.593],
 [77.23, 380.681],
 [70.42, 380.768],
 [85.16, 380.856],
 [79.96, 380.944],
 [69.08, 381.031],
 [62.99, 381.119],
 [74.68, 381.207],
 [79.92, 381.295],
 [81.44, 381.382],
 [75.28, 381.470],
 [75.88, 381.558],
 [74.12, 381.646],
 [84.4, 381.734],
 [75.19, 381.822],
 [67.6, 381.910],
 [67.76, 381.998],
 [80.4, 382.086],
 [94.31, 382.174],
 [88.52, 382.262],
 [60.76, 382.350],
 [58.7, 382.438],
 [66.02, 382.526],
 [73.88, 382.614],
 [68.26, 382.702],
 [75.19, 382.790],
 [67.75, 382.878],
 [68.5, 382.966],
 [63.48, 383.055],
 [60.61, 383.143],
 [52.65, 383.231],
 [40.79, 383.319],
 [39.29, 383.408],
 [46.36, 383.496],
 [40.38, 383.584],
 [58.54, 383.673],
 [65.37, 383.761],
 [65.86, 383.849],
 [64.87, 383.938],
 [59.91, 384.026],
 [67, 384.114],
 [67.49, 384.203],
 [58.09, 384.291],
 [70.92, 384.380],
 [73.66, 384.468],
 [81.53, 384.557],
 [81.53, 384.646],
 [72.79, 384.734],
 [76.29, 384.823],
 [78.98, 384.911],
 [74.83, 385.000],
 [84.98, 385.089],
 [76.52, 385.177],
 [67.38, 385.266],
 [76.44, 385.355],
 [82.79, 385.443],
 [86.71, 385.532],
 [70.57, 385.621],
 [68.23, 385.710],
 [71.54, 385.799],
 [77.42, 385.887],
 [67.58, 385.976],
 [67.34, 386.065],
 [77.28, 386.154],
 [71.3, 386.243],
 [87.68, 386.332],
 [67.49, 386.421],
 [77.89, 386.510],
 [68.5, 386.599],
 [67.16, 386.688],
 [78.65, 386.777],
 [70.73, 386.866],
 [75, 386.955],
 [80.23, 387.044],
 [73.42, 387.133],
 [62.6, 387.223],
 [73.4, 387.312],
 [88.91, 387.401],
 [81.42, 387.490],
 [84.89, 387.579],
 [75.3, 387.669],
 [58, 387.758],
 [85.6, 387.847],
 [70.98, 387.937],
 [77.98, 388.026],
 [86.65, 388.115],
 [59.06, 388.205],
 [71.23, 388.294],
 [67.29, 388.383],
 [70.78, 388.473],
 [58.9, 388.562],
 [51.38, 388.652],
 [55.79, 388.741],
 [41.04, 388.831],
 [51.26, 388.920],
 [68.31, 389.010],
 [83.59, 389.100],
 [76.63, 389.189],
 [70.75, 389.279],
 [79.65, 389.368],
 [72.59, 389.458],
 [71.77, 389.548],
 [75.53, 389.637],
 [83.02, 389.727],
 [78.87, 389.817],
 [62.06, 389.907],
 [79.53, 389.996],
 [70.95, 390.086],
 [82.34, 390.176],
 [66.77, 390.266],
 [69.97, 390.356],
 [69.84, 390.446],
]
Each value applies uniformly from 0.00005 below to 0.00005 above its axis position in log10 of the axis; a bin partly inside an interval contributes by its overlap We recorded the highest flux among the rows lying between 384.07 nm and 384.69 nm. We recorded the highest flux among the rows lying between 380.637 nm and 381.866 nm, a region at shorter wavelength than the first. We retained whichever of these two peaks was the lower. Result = 81.5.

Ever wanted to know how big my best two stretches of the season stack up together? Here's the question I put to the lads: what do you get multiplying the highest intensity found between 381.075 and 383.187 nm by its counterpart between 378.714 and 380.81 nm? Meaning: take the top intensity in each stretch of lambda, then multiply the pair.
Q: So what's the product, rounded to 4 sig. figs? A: 7808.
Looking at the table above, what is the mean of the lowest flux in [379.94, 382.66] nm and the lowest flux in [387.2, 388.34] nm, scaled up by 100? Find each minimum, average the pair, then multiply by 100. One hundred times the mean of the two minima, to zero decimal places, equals 5835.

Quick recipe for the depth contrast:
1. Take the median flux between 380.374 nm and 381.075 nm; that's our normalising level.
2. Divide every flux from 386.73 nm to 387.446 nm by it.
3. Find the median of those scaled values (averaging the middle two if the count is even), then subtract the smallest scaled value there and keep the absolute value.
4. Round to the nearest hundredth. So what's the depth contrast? 0.15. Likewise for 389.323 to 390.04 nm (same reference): 0.19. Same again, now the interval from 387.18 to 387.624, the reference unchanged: 0.24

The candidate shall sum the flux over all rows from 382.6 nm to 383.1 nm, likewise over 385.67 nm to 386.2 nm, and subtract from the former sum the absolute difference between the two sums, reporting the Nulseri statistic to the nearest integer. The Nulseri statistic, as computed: 405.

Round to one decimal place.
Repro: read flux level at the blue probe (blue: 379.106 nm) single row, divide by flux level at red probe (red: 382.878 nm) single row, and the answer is 1.1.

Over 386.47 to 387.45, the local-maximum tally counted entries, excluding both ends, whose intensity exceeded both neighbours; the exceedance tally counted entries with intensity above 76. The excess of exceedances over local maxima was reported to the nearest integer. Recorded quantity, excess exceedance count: 2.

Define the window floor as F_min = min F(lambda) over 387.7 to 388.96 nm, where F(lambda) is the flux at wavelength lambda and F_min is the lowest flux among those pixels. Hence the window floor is 41.04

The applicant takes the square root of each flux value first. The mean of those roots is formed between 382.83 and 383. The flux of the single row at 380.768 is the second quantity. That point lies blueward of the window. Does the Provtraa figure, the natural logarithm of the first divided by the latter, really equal -2.14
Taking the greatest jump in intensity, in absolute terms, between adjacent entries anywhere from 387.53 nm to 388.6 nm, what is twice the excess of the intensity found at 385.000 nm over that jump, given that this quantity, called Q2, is 94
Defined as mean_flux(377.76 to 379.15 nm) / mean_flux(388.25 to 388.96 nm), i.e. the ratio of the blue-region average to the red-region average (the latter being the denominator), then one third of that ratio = 0.425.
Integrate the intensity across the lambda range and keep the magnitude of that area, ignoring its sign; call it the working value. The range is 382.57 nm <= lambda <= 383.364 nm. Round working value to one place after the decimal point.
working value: 50.4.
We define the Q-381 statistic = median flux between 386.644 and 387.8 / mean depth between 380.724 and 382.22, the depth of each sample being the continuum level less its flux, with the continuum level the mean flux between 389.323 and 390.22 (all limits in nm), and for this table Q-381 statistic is -99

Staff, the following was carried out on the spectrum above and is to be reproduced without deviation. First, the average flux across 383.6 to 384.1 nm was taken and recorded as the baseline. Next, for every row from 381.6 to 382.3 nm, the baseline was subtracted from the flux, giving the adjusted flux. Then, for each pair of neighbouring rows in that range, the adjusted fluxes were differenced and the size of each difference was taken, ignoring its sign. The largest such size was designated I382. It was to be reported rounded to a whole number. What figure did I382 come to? 14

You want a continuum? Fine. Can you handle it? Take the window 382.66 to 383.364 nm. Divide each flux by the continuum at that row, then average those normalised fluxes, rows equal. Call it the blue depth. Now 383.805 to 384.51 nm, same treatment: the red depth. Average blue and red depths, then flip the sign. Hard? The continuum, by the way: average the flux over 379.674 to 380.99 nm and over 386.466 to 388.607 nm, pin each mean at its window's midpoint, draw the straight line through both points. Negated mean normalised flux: -0.91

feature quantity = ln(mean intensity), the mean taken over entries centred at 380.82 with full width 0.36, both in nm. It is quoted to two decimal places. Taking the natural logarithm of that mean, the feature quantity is 4.36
